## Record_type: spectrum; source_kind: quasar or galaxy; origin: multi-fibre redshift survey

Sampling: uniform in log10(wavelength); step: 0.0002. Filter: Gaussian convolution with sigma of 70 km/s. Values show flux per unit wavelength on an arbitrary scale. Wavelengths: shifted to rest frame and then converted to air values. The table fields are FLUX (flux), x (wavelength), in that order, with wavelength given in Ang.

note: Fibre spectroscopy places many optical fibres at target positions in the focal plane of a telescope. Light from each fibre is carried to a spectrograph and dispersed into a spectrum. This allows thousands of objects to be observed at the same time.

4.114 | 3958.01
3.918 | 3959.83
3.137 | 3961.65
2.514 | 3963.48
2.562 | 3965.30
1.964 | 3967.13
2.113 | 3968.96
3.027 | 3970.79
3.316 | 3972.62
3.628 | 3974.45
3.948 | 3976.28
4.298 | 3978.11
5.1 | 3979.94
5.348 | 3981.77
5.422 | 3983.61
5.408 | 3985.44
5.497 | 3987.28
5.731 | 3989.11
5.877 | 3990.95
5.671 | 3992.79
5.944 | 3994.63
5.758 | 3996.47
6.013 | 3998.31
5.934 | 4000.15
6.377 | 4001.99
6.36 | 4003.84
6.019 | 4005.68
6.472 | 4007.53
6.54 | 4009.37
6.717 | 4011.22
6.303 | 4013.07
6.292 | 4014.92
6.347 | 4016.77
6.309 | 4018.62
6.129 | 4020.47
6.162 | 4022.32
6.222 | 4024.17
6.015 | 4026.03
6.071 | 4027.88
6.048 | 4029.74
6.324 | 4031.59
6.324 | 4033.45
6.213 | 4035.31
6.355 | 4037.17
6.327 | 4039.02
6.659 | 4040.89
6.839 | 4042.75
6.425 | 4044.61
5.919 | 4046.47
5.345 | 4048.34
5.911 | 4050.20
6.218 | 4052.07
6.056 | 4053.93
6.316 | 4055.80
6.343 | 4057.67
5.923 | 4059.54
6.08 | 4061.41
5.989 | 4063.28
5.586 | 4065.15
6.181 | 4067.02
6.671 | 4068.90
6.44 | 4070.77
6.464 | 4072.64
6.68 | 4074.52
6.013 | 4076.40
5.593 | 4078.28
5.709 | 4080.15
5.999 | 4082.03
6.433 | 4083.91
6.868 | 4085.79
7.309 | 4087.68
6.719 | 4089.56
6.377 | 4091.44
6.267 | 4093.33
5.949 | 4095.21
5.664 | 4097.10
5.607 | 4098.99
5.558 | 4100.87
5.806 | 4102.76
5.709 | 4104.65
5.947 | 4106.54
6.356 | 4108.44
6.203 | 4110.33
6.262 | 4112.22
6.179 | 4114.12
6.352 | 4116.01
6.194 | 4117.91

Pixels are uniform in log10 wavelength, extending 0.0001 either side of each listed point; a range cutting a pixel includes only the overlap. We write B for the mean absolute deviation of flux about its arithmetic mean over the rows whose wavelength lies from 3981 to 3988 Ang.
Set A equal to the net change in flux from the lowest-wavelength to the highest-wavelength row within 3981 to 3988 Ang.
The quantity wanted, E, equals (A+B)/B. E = 4.7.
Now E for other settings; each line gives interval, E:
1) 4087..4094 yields -2.0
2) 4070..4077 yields -1.2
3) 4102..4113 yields 3.0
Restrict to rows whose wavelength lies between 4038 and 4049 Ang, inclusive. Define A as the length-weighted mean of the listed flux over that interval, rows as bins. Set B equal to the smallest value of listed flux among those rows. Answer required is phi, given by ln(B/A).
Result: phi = -0.16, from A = 6.28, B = 5.345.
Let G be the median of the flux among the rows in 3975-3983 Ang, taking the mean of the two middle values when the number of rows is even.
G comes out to 4.7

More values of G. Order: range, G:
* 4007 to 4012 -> 6.5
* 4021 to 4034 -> 6.2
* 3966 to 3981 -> 3.5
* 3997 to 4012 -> 6.4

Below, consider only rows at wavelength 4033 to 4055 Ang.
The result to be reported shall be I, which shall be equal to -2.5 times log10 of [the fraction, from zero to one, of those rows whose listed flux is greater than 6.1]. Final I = 0.44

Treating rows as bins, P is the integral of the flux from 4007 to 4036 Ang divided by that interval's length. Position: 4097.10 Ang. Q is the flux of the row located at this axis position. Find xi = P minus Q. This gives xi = 0.6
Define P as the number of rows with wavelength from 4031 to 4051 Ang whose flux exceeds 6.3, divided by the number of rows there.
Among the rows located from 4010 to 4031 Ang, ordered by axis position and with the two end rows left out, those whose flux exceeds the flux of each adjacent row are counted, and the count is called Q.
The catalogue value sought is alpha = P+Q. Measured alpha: 3.6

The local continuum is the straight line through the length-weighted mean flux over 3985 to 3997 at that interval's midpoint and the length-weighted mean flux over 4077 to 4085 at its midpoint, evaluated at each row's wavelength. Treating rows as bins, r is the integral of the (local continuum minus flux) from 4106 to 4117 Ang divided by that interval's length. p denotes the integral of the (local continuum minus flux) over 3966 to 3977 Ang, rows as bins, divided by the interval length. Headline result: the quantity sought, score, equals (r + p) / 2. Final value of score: 1.2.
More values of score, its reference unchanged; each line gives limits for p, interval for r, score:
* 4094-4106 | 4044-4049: 0.1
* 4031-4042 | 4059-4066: -0.3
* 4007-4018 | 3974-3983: 0.2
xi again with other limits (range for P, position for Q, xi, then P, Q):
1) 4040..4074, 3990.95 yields 0.3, 6.19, 5.877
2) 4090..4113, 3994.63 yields 0.0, 5.99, 5.944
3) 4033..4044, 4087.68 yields -0.9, 6.46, 7.309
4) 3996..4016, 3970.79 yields 3.2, 6.26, 3.027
